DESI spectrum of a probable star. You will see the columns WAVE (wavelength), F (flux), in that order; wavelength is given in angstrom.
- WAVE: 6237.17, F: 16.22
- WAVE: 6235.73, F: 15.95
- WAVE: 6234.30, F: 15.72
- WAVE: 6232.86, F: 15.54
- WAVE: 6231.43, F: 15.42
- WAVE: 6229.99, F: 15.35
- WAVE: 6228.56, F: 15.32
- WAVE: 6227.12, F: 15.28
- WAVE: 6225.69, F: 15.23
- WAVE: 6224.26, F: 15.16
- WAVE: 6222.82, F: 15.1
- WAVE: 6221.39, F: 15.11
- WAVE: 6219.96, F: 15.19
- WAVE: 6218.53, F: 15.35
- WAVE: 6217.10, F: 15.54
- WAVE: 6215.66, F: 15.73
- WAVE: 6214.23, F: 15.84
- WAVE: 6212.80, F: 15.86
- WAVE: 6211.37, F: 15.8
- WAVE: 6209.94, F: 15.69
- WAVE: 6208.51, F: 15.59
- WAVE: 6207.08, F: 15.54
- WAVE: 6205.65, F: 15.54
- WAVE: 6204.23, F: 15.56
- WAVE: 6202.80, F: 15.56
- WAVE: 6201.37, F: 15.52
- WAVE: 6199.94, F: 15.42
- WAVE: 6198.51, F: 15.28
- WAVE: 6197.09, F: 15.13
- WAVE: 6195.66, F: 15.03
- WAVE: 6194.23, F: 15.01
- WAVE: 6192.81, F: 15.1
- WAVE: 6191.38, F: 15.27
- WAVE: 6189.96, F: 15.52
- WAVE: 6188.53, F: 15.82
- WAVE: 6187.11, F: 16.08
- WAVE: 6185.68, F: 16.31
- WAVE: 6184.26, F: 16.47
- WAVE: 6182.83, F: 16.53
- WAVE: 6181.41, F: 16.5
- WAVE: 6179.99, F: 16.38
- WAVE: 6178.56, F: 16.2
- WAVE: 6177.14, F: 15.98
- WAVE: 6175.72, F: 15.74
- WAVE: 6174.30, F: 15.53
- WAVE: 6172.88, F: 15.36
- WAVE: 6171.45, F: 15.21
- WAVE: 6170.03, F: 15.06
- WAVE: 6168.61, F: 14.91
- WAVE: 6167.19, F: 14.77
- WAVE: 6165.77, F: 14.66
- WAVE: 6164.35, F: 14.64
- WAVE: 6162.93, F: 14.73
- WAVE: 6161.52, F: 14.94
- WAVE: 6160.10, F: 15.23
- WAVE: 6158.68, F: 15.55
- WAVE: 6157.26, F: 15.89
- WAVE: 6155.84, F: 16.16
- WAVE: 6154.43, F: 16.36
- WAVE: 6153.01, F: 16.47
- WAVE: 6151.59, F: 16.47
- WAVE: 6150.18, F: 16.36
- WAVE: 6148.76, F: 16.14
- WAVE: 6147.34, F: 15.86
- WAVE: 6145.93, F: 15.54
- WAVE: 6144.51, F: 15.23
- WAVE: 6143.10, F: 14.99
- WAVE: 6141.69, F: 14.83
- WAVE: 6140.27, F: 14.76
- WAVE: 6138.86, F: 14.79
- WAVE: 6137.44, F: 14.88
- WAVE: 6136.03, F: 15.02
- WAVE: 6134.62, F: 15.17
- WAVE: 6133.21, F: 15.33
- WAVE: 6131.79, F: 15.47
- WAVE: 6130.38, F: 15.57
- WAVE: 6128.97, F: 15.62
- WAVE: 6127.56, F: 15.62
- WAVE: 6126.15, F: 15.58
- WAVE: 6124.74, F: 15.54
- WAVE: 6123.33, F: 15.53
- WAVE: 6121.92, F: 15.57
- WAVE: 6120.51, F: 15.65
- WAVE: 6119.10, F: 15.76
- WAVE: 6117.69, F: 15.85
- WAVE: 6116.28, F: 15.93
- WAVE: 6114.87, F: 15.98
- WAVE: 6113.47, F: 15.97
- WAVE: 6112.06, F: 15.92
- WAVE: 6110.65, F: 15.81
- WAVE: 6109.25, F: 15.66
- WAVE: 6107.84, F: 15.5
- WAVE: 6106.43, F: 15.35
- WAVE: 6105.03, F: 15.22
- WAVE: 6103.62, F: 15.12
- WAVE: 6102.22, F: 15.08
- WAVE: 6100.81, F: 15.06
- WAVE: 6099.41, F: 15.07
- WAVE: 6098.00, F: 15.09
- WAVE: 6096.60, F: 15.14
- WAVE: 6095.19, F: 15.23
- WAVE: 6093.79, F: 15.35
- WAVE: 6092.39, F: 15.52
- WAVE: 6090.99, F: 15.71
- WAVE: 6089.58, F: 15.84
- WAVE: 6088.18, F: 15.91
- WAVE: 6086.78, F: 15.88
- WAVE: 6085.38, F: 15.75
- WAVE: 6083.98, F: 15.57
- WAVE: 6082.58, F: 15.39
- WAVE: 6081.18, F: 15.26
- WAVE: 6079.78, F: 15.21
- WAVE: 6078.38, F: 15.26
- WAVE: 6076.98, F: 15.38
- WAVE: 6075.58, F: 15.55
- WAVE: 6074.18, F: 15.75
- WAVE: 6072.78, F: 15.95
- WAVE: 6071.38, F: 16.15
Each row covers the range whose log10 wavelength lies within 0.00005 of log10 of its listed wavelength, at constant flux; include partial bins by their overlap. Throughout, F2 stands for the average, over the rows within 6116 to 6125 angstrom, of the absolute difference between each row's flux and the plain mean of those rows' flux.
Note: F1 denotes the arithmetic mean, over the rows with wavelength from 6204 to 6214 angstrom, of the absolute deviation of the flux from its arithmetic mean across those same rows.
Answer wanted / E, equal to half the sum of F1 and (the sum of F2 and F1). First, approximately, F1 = 0.11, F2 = 0.13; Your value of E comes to 0.18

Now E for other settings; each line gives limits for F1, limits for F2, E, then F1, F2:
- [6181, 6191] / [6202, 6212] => 0.35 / 0.32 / 0.08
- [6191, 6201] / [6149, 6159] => 0.26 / 0.13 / 0.27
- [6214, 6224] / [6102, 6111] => 0.37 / 0.25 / 0.23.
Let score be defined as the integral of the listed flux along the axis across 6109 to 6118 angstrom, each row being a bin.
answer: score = 143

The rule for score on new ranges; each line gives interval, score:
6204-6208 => 62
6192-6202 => 152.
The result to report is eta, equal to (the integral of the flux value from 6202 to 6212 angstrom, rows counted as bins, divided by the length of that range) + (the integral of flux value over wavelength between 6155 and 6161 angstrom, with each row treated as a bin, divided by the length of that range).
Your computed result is 31.3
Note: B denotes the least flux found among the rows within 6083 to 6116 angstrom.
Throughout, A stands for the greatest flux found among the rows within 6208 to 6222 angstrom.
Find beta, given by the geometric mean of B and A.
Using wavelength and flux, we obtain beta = 15.5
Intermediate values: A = 15.86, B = 15.06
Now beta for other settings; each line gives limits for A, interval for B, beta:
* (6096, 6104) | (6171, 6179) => 15.2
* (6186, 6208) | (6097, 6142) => 15.4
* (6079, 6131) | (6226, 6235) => 15.6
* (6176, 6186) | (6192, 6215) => 15.8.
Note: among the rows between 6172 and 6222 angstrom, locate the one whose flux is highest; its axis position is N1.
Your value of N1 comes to 6182.83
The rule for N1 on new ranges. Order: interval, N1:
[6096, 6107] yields 6106.43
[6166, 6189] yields 6182.83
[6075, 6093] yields 6088.18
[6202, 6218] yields 6212.80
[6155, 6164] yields 6155.84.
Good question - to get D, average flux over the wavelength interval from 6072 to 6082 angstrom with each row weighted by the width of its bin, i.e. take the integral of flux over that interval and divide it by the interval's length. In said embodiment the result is 15.5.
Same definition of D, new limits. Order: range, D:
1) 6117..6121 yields 15.8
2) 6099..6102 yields 15.1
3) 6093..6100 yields 15.2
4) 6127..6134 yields 15.5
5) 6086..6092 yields 15.8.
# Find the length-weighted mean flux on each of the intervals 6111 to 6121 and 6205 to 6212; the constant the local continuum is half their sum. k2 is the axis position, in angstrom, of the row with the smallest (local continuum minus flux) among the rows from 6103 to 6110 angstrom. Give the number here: 6109.25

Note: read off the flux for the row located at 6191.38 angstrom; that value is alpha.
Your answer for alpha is 15.27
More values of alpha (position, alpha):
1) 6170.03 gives 15.06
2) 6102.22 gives 15.08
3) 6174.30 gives 15.53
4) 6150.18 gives 16.36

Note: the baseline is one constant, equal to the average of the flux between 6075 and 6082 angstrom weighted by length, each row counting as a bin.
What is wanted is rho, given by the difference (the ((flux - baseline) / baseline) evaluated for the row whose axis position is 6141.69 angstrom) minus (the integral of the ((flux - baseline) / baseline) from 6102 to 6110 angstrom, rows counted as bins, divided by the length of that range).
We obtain -0.03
